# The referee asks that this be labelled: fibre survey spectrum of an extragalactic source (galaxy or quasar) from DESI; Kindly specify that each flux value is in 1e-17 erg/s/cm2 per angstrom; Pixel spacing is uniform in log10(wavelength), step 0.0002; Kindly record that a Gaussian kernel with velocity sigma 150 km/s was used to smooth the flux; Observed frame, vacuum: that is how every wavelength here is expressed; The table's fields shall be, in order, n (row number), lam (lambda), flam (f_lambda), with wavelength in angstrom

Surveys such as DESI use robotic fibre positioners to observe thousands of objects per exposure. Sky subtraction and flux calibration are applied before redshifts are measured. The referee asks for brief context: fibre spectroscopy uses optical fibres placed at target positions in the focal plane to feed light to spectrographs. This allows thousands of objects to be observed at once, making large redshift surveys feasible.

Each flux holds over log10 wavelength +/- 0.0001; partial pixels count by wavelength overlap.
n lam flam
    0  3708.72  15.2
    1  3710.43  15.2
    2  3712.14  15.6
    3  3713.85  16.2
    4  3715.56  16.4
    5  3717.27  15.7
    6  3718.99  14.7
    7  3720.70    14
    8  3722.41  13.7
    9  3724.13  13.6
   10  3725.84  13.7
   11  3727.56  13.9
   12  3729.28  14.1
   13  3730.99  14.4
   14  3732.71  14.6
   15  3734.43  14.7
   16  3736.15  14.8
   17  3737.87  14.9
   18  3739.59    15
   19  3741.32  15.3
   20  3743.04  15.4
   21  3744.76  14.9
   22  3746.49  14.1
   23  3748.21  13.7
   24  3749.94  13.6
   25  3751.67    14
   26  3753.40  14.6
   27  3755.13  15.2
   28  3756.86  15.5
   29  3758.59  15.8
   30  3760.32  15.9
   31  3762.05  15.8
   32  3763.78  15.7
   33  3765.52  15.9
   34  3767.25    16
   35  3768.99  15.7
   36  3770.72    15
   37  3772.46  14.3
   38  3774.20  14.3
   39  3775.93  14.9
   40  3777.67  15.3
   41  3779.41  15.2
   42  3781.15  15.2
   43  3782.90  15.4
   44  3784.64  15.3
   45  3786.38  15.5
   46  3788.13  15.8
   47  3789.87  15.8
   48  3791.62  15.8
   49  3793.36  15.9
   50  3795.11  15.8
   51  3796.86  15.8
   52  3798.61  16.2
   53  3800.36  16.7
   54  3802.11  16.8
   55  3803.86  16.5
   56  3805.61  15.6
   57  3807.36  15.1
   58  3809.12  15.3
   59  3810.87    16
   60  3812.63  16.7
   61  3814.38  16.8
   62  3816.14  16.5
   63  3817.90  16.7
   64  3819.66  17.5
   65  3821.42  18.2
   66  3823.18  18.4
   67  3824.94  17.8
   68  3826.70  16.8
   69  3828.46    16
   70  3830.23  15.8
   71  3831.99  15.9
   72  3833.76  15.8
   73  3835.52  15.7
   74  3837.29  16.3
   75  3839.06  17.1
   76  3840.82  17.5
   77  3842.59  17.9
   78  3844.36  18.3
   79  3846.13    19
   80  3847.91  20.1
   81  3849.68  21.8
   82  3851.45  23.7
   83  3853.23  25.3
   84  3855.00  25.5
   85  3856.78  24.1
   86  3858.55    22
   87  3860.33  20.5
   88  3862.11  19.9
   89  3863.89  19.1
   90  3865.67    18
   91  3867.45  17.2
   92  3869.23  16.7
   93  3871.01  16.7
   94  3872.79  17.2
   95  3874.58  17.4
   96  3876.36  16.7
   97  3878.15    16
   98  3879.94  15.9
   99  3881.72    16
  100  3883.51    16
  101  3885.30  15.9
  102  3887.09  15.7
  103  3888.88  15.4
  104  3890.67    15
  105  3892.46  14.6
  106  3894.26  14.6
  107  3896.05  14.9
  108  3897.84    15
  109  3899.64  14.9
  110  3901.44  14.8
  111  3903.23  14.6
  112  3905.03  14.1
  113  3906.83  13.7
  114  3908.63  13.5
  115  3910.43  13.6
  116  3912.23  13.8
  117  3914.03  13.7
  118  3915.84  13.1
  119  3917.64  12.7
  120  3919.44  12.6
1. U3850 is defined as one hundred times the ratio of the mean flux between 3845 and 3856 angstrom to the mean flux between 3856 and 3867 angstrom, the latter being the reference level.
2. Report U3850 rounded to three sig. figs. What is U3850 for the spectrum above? 110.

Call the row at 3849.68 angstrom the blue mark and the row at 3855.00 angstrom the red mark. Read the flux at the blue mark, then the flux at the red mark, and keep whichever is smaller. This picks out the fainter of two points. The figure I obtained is 21.8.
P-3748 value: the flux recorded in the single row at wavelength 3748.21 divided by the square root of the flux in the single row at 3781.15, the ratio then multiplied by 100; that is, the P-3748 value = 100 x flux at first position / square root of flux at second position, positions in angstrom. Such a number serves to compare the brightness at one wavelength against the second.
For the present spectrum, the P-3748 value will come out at 351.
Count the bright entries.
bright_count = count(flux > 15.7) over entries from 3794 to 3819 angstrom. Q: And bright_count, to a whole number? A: 11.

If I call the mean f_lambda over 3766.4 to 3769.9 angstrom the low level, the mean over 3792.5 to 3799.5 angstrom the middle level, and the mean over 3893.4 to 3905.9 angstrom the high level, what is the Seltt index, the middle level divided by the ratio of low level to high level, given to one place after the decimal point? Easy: 14.8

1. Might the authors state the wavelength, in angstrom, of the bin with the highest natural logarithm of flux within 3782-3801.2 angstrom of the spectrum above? 3800.36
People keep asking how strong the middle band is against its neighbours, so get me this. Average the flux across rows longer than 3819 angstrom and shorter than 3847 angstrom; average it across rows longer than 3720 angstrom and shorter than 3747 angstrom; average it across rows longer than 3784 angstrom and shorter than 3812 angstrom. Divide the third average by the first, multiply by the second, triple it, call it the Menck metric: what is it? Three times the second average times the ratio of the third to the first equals 40.2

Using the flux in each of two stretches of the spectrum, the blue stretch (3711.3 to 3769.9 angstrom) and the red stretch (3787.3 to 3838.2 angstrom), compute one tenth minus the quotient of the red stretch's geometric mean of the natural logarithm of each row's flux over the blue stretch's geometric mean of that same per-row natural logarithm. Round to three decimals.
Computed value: -0.934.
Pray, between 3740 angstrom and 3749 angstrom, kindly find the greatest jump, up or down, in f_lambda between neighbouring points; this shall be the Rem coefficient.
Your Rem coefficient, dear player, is 0.80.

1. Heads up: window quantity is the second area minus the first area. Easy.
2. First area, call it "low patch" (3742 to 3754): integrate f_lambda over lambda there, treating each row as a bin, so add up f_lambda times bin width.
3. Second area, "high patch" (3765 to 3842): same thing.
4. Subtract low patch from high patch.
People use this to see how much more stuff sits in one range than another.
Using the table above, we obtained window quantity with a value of 1065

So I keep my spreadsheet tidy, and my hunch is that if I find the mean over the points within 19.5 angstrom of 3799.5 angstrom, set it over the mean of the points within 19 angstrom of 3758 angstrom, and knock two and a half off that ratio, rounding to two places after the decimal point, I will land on -1.44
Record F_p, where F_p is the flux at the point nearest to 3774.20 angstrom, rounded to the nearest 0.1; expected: 14.3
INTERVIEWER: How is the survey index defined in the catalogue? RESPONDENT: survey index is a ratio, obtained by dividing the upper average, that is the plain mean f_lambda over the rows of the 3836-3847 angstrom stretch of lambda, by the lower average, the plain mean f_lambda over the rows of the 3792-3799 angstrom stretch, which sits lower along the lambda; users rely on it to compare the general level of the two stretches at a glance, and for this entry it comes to 1.11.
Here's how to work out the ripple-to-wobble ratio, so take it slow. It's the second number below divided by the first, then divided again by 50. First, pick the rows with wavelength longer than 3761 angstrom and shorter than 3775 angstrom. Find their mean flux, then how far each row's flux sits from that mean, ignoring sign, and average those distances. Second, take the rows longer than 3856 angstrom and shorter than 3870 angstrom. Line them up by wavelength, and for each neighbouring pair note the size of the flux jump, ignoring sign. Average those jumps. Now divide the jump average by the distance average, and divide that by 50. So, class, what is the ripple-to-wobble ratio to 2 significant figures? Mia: 0.035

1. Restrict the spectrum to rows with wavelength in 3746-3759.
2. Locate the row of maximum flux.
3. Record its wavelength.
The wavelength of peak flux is 3758.59 angstrom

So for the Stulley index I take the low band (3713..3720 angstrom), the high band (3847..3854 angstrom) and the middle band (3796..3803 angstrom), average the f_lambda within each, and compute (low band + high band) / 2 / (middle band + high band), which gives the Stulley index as 0.49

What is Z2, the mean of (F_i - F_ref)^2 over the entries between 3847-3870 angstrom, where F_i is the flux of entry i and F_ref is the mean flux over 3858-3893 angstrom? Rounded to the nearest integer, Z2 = 24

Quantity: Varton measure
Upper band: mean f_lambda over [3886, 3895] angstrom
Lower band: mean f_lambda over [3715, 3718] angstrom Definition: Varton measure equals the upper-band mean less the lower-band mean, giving -1.0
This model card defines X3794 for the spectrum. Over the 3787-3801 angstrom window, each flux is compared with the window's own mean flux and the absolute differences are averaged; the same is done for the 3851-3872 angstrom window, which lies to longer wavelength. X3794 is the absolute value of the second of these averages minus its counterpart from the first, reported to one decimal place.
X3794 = 2.6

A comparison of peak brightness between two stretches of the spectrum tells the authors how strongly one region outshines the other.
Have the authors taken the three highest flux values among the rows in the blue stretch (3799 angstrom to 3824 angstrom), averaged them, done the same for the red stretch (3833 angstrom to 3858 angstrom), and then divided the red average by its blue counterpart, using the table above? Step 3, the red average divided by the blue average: 1.38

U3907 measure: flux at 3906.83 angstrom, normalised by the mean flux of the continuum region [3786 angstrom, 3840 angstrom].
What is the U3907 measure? 0.8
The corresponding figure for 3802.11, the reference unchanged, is 1.0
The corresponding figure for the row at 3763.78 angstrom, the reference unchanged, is 1.0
